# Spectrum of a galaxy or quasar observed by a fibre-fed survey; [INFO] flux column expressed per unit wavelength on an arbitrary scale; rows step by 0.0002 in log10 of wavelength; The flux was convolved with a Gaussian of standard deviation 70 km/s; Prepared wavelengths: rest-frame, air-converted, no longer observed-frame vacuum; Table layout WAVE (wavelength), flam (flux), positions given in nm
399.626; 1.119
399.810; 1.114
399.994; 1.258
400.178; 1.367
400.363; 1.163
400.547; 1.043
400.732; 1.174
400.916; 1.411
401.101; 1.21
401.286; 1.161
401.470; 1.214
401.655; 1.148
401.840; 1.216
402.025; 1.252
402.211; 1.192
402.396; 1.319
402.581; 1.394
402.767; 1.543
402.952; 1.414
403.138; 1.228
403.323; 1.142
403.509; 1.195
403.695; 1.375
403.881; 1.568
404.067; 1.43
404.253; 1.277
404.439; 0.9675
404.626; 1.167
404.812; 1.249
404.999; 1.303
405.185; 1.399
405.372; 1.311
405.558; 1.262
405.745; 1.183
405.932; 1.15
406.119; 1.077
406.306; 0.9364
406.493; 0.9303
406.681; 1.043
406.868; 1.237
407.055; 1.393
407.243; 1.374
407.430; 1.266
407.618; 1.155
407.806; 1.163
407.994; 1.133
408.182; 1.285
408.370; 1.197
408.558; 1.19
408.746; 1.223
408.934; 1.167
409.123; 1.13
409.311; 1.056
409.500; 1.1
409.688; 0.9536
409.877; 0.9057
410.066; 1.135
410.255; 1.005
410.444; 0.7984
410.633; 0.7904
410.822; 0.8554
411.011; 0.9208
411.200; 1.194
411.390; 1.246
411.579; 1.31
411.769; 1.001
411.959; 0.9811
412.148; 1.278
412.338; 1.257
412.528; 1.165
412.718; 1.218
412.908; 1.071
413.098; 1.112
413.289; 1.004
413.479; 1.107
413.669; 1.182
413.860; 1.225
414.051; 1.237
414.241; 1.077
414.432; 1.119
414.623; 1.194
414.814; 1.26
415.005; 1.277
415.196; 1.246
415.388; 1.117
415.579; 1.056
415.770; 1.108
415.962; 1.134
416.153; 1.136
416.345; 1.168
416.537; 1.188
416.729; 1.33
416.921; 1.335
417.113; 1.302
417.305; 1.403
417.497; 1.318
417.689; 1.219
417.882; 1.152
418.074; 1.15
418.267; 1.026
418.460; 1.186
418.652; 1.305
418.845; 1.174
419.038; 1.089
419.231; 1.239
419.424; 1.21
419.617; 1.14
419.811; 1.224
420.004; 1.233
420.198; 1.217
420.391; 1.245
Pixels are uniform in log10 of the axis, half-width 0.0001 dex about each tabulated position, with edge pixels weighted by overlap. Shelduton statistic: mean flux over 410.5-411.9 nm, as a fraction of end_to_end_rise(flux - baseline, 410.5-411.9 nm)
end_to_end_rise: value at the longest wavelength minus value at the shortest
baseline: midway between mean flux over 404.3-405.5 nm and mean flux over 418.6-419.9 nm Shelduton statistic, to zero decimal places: 5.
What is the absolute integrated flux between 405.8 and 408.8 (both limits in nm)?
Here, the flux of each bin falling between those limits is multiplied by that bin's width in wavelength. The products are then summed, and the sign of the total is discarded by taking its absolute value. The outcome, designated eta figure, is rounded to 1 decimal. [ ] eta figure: 3.5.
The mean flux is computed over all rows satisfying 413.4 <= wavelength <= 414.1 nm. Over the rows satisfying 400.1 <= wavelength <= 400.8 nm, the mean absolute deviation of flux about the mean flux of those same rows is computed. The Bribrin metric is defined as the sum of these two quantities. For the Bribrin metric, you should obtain 1.28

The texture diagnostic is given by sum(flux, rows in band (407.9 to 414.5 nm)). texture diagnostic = 39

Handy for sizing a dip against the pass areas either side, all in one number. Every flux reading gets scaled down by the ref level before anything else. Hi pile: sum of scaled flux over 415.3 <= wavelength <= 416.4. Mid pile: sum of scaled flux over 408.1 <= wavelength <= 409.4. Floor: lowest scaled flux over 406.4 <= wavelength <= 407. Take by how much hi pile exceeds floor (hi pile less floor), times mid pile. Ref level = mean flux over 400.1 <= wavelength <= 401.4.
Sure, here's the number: 32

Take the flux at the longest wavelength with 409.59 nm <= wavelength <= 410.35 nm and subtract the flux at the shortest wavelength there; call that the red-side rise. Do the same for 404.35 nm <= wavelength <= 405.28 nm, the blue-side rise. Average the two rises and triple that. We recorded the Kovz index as 0.7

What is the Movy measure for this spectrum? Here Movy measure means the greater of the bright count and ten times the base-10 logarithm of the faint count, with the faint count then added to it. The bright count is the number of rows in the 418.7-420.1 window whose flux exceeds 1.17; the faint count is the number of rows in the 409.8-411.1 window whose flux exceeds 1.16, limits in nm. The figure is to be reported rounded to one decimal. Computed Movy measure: 5.0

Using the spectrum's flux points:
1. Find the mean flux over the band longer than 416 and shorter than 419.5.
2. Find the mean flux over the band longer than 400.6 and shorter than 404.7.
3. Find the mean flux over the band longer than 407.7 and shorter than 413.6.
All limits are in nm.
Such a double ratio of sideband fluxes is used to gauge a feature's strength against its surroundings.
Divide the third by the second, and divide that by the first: 0.71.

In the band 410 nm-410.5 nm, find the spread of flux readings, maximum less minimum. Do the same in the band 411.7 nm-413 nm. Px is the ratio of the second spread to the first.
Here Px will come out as 0.88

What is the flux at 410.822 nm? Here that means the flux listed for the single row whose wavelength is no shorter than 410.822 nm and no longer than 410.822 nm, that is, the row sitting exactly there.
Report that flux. 0.8554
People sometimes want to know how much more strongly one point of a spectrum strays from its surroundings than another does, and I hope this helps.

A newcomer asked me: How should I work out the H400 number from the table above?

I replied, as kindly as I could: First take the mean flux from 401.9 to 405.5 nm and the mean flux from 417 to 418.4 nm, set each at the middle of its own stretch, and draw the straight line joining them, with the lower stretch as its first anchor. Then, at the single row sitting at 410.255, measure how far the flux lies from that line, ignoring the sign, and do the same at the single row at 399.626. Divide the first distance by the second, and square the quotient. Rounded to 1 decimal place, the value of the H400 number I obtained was 1.6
